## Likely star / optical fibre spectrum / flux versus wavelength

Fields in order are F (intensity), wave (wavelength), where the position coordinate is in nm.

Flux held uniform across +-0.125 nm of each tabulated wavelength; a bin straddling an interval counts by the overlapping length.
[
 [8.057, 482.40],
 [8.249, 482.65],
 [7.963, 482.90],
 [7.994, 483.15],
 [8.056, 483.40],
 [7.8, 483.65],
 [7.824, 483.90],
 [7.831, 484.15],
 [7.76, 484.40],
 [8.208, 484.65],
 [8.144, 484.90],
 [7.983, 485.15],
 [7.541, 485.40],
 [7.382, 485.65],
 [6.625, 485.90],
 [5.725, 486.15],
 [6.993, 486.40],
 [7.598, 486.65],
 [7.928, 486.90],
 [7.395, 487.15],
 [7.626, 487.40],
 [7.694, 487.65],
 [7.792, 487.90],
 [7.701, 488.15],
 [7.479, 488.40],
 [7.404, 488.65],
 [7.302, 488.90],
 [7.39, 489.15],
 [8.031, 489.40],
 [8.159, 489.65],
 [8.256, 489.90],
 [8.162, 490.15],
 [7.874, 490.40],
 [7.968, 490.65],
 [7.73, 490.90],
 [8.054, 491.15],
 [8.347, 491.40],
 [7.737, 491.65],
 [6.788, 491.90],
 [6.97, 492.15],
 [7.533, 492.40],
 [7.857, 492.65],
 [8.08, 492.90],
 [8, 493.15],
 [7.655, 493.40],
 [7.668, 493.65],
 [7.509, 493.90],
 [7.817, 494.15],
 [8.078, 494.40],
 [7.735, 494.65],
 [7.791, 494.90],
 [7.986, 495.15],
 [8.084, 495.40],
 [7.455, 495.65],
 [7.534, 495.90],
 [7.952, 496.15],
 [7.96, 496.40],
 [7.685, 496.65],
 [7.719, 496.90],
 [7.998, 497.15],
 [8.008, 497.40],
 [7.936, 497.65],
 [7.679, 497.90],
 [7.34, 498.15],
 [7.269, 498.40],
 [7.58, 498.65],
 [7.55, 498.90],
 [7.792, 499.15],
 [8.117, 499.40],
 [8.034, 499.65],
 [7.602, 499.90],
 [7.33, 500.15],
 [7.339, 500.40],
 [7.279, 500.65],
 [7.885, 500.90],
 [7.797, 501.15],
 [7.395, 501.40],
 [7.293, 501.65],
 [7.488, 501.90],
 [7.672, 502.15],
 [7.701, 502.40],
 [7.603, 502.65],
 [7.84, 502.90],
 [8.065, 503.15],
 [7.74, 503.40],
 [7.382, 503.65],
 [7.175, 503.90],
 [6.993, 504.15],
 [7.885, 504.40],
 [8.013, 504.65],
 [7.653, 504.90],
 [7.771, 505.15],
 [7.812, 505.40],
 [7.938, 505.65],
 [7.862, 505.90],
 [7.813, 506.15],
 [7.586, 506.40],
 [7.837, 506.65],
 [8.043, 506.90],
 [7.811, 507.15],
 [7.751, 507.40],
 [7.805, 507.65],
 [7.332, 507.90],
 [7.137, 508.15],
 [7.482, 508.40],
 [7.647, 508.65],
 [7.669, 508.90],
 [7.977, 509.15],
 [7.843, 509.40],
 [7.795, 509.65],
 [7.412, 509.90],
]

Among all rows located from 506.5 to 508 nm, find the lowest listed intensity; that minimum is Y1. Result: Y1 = 7.332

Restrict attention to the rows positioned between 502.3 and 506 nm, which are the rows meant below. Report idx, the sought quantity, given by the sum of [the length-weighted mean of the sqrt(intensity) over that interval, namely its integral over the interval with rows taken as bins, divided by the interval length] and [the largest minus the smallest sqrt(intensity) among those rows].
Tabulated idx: 2.97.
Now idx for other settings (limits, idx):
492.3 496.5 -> 2.91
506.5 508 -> 2.92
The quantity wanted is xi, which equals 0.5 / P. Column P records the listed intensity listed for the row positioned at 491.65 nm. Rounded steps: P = 7.737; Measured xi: 0.065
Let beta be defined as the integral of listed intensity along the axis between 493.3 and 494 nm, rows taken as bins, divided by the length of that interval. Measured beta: 7.6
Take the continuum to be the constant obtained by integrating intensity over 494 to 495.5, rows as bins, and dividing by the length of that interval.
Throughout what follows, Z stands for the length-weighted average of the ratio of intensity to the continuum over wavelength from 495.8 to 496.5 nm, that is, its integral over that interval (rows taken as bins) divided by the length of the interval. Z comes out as 0.99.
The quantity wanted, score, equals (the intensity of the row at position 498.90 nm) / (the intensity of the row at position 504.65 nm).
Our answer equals 0.94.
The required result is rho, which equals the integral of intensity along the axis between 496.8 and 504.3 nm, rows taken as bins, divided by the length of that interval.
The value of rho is 7.62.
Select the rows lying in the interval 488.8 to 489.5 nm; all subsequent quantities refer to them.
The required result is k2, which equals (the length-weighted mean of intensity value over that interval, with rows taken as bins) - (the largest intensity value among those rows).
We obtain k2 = -0.46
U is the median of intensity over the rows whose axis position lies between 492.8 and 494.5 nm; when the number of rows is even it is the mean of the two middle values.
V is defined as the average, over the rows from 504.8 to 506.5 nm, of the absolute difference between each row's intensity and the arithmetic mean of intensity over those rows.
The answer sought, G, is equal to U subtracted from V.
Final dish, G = -7.7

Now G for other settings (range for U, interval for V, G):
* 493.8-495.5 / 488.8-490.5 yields -7.5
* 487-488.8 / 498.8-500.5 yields -7.4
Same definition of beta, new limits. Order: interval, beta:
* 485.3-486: 7.2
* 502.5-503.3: 7.8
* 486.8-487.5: 7.6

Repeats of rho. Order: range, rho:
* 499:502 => 7.61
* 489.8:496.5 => 7.80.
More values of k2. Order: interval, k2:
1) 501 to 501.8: -0.29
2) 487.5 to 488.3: -0.07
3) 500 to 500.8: 0.00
